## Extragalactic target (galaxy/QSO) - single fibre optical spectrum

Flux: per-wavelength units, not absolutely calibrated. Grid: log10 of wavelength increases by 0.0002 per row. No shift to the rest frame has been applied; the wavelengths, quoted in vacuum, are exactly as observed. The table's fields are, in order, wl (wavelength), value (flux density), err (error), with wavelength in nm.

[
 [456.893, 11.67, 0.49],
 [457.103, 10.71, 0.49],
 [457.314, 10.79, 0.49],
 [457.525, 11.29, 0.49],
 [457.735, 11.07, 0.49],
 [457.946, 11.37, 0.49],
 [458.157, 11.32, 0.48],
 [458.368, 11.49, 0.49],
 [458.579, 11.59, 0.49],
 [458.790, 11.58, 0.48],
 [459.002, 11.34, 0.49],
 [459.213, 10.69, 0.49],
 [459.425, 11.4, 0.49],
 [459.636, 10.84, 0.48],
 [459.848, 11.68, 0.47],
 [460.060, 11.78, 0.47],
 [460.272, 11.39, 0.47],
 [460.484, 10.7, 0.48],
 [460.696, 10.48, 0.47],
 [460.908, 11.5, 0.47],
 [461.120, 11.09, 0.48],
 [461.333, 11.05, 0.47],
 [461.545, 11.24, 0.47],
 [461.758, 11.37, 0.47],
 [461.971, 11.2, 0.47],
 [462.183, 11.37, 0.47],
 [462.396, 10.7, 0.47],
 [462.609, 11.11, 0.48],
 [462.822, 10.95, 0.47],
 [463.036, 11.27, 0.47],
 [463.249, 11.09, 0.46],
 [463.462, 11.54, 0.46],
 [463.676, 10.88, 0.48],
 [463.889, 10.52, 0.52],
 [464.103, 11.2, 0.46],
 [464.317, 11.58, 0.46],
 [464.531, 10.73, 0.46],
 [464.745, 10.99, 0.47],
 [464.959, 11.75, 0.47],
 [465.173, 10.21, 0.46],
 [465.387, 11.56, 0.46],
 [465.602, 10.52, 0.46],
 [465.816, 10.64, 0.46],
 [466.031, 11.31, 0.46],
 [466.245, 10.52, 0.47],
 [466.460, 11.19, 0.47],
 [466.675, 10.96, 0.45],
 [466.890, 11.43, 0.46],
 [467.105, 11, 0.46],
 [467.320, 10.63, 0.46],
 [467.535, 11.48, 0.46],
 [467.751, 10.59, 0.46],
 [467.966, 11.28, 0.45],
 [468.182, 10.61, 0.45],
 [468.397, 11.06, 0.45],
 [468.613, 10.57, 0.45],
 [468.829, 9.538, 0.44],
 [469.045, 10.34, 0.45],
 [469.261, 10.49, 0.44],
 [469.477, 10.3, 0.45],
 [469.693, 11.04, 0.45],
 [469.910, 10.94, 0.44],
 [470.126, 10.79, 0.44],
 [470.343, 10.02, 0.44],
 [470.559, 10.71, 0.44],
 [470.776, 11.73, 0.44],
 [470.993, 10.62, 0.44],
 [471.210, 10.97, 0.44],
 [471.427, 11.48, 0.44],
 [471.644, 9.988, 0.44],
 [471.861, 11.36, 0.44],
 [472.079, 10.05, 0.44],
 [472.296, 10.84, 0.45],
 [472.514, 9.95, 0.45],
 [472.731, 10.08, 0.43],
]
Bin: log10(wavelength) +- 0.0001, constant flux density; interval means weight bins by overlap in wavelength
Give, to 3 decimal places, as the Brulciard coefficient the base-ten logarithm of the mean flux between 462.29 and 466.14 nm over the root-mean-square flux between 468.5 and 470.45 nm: 0.023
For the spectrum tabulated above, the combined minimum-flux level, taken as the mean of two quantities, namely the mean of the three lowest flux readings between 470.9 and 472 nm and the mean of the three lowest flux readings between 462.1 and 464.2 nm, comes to 10.6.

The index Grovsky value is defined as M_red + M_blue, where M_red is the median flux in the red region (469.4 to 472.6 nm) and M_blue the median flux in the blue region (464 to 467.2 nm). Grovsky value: 21.8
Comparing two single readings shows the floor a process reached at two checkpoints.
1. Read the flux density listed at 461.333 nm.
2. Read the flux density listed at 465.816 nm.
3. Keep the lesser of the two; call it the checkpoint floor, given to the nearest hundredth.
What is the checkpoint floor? 10.64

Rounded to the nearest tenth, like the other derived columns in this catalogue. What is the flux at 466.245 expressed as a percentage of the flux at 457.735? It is 95.0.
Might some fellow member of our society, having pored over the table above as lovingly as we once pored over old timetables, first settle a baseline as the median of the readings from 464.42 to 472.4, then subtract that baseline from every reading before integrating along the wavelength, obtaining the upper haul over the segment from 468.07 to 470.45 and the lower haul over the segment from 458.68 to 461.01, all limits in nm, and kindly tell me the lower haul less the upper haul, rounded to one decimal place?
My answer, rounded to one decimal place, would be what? 1.6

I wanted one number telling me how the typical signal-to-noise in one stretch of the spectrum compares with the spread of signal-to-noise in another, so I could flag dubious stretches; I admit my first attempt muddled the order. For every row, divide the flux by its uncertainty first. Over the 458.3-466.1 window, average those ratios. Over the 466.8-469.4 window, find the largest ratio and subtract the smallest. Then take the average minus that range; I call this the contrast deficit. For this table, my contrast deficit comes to 20.2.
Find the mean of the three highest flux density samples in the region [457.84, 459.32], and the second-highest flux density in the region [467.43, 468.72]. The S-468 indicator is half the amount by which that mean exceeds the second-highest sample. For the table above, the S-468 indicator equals 0.14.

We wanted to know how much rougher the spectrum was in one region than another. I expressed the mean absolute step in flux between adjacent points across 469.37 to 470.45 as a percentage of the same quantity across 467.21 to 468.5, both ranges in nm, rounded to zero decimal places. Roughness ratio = 62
